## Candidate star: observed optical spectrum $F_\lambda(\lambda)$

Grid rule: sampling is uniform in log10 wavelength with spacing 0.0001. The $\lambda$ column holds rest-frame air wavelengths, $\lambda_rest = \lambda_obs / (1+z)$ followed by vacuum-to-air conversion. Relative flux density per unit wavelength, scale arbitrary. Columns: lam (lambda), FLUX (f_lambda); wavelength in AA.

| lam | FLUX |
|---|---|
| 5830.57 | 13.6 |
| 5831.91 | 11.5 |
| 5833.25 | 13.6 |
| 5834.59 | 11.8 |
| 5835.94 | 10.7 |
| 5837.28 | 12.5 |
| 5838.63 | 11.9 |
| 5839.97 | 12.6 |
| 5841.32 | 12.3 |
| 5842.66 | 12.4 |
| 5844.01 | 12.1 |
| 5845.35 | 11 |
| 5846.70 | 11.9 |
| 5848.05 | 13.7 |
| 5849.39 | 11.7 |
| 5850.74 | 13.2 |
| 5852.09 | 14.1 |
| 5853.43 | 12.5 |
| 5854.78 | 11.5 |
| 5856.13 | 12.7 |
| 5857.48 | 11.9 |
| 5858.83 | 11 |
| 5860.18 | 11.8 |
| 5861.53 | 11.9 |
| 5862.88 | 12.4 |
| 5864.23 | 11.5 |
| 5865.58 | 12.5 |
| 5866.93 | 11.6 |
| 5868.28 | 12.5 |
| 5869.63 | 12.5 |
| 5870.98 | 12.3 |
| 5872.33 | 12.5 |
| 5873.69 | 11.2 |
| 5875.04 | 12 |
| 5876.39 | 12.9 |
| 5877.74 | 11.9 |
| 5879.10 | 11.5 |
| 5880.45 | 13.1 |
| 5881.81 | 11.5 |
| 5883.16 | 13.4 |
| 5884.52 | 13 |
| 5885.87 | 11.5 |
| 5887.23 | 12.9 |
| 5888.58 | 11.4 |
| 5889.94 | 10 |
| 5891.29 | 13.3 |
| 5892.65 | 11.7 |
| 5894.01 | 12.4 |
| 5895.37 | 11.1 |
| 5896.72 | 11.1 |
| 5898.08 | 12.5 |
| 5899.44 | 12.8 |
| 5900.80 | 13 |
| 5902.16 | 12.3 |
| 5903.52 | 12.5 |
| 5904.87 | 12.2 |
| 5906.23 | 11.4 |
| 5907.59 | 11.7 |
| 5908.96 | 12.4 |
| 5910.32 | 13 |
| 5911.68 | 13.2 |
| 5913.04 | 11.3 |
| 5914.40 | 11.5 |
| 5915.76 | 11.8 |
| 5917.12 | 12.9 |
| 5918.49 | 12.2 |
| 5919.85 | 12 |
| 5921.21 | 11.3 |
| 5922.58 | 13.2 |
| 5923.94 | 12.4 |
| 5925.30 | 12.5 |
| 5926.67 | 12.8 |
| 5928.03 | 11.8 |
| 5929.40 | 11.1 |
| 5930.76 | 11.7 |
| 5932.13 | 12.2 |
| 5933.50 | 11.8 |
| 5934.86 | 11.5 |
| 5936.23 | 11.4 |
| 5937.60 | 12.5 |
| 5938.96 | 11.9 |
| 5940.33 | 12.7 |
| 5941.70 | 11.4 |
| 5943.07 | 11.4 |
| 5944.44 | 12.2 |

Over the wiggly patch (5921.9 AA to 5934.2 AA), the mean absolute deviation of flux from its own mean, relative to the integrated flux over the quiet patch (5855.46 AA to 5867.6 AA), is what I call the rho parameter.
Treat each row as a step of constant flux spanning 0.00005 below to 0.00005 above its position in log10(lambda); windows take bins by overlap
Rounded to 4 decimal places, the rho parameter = 0.0035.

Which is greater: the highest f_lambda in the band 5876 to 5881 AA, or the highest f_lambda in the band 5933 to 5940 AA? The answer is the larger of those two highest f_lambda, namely 13.1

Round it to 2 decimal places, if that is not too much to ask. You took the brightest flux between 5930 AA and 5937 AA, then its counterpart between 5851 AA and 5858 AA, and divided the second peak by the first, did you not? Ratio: 1.16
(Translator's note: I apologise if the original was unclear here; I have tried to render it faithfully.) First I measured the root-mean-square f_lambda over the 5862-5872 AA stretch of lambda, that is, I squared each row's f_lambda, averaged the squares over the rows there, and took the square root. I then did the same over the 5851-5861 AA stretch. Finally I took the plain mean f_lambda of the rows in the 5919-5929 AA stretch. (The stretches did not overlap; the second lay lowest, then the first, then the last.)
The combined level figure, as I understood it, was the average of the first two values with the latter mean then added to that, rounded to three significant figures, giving 24.5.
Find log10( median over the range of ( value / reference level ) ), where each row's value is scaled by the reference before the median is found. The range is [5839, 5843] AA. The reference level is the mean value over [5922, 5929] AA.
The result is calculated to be 0.00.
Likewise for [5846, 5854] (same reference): 0.01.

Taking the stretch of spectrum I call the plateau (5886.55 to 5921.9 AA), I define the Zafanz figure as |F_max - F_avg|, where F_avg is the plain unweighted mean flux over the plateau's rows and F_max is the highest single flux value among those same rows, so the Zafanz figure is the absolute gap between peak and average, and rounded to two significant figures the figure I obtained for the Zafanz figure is 1.2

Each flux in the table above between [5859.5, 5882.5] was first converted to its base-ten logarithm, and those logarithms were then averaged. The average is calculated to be 1.08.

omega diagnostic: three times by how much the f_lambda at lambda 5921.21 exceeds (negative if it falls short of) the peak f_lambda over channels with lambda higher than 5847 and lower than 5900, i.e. -8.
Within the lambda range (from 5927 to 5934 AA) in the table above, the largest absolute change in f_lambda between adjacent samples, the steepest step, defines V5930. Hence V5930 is 0.7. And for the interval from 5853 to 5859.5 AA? 1.2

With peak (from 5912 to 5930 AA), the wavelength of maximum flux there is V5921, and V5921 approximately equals 5922.58 AA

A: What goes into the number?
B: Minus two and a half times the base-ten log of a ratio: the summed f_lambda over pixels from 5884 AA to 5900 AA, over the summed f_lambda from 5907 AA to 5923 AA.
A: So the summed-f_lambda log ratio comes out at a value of 0.02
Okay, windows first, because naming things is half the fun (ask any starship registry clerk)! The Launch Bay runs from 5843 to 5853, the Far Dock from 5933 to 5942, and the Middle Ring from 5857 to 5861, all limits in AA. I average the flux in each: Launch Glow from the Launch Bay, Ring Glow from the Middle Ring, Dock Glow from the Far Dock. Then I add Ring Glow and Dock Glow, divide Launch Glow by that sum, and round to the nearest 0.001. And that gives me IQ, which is 0.534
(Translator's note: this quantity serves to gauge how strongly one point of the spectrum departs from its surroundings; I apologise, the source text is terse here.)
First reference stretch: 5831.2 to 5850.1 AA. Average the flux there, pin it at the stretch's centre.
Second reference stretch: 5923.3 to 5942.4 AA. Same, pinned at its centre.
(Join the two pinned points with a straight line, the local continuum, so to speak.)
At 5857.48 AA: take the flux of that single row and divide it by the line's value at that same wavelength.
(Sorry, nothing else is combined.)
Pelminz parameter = 0.98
